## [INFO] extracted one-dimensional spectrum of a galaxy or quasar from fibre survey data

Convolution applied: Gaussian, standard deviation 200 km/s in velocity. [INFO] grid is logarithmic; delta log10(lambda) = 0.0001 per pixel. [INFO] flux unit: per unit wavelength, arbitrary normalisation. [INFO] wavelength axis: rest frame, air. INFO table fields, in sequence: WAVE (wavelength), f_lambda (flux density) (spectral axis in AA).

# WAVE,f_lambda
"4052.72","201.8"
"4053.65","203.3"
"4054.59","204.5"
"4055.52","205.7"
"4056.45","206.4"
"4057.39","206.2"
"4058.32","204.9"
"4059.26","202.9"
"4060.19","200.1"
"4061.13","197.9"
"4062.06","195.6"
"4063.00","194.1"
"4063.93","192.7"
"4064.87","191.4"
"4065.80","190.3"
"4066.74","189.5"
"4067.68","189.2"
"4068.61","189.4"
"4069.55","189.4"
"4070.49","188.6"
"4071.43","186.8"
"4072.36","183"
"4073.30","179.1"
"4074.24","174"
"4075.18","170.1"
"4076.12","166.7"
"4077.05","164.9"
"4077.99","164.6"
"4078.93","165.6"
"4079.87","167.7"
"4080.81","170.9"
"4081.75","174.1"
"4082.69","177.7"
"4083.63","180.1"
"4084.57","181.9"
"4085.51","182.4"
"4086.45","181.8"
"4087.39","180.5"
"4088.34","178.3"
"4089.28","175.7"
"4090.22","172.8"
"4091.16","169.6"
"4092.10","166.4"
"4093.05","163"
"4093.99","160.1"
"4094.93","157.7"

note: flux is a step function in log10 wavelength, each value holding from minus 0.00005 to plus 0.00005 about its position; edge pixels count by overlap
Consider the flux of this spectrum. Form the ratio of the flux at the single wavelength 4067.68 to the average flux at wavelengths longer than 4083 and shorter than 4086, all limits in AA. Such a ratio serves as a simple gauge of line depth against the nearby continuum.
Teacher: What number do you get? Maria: 1.04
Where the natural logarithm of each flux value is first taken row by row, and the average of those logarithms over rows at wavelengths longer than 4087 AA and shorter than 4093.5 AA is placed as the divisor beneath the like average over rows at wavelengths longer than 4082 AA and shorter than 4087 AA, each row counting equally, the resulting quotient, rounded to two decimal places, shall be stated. 1.01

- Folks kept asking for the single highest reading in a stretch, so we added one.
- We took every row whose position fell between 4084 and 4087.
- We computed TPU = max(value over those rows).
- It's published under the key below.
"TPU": 182.4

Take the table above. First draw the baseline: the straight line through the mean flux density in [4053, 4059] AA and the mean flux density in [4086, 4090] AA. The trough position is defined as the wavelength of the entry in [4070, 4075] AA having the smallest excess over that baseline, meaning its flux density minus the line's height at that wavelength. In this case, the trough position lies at 4074.24 AA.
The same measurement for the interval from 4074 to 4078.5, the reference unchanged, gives 4077.05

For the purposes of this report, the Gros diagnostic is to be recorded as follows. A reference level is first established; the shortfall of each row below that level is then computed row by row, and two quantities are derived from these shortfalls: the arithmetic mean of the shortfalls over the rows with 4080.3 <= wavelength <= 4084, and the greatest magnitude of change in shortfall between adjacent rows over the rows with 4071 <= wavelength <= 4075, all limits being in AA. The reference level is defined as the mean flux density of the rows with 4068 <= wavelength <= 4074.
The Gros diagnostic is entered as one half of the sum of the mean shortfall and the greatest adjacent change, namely 7.7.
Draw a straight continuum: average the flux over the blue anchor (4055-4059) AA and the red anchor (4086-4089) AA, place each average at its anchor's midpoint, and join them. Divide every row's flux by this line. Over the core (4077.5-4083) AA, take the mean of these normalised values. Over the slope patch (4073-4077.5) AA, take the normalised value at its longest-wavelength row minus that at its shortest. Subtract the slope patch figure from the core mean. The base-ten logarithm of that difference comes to -0.01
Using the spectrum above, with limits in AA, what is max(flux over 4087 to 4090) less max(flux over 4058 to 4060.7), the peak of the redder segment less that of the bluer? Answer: -24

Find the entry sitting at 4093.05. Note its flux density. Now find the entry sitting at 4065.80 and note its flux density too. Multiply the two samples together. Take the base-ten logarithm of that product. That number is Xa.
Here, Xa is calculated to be 4.49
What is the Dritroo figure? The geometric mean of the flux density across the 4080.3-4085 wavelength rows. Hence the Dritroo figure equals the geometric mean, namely 177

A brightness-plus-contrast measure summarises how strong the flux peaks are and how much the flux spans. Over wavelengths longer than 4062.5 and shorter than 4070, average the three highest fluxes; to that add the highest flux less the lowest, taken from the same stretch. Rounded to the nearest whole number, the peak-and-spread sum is 198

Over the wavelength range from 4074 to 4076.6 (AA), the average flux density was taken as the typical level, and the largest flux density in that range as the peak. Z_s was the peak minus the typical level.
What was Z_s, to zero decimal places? 4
